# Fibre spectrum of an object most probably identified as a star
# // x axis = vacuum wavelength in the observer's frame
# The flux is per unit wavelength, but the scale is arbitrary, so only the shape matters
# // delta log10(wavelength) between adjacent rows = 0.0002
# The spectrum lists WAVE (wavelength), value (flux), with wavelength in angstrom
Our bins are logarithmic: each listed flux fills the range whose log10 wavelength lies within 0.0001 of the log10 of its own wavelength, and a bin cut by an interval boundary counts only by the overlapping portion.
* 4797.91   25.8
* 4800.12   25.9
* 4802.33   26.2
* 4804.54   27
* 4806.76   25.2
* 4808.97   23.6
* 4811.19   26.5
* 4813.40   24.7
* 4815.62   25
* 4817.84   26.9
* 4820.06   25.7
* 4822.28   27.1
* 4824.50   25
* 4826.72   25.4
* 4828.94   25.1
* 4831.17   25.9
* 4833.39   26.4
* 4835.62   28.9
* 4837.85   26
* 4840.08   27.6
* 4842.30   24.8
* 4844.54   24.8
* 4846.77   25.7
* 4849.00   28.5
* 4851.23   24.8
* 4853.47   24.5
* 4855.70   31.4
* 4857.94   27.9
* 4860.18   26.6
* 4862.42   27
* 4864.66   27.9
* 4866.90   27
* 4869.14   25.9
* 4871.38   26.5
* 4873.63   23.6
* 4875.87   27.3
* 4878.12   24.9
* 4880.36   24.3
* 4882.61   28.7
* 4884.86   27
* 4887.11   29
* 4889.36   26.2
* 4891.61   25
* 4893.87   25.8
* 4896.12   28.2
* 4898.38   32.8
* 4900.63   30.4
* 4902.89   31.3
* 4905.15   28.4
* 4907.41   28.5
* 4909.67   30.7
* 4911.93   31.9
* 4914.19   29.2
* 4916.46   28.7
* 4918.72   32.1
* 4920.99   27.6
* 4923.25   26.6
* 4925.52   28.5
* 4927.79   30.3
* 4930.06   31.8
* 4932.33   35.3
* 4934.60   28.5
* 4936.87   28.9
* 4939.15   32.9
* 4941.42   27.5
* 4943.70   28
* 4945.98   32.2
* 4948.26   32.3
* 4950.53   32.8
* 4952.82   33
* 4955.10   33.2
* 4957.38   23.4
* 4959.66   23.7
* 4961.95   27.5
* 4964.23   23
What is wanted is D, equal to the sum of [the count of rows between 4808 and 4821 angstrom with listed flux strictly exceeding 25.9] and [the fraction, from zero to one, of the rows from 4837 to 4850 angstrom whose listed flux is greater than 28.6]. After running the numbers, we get 2.0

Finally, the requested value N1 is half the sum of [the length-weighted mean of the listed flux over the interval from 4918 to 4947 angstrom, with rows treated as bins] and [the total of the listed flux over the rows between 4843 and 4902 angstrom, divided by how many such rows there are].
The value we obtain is 28.5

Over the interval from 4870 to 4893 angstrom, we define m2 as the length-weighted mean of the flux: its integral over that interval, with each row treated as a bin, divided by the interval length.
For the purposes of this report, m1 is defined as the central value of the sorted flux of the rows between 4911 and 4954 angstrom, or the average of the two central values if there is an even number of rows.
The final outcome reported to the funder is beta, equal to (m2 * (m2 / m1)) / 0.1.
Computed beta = 227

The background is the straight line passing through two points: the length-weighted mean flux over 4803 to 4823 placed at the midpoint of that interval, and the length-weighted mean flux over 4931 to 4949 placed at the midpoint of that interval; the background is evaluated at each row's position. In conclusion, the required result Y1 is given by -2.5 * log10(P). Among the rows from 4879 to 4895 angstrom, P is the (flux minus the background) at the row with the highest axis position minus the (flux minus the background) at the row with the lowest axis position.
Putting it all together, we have 0.0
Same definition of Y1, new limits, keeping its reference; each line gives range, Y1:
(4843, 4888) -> -1.0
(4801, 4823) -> 2.3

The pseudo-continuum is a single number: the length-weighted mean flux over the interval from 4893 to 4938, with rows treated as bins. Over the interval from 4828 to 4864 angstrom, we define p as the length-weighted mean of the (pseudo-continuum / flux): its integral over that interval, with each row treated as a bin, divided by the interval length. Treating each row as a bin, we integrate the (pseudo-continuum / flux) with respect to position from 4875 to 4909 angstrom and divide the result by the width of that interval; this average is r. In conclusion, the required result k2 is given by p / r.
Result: 1.04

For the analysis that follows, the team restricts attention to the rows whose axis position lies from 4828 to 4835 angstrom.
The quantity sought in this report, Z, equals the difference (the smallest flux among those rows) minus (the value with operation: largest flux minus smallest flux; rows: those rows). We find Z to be 23.8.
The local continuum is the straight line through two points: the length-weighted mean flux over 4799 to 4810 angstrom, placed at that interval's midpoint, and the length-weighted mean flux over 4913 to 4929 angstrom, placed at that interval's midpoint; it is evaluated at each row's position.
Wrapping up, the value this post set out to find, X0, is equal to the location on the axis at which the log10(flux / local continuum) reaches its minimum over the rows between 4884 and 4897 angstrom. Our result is 4891.61 angstrom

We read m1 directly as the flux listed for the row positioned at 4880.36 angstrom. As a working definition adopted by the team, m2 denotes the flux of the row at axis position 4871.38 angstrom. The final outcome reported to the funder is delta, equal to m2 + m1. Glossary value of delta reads 51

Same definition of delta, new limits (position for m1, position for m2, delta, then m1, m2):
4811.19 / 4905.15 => 55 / 26.5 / 28.4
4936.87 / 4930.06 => 61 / 28.9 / 31.8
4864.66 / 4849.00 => 56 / 27.9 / 28.5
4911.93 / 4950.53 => 65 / 31.9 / 32.8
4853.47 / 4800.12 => 50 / 24.5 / 25.9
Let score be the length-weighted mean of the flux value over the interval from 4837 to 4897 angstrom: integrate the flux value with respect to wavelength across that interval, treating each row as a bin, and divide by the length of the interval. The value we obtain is 26.5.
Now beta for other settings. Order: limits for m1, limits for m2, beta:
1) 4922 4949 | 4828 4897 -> 238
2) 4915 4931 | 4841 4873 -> 247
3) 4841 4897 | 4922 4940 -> 346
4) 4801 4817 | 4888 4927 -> 333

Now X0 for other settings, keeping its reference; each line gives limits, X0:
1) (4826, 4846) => 4844.54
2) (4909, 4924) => 4923.25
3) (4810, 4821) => 4813.40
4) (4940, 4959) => 4957.38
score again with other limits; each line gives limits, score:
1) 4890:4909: 28.8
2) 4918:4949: 30.1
